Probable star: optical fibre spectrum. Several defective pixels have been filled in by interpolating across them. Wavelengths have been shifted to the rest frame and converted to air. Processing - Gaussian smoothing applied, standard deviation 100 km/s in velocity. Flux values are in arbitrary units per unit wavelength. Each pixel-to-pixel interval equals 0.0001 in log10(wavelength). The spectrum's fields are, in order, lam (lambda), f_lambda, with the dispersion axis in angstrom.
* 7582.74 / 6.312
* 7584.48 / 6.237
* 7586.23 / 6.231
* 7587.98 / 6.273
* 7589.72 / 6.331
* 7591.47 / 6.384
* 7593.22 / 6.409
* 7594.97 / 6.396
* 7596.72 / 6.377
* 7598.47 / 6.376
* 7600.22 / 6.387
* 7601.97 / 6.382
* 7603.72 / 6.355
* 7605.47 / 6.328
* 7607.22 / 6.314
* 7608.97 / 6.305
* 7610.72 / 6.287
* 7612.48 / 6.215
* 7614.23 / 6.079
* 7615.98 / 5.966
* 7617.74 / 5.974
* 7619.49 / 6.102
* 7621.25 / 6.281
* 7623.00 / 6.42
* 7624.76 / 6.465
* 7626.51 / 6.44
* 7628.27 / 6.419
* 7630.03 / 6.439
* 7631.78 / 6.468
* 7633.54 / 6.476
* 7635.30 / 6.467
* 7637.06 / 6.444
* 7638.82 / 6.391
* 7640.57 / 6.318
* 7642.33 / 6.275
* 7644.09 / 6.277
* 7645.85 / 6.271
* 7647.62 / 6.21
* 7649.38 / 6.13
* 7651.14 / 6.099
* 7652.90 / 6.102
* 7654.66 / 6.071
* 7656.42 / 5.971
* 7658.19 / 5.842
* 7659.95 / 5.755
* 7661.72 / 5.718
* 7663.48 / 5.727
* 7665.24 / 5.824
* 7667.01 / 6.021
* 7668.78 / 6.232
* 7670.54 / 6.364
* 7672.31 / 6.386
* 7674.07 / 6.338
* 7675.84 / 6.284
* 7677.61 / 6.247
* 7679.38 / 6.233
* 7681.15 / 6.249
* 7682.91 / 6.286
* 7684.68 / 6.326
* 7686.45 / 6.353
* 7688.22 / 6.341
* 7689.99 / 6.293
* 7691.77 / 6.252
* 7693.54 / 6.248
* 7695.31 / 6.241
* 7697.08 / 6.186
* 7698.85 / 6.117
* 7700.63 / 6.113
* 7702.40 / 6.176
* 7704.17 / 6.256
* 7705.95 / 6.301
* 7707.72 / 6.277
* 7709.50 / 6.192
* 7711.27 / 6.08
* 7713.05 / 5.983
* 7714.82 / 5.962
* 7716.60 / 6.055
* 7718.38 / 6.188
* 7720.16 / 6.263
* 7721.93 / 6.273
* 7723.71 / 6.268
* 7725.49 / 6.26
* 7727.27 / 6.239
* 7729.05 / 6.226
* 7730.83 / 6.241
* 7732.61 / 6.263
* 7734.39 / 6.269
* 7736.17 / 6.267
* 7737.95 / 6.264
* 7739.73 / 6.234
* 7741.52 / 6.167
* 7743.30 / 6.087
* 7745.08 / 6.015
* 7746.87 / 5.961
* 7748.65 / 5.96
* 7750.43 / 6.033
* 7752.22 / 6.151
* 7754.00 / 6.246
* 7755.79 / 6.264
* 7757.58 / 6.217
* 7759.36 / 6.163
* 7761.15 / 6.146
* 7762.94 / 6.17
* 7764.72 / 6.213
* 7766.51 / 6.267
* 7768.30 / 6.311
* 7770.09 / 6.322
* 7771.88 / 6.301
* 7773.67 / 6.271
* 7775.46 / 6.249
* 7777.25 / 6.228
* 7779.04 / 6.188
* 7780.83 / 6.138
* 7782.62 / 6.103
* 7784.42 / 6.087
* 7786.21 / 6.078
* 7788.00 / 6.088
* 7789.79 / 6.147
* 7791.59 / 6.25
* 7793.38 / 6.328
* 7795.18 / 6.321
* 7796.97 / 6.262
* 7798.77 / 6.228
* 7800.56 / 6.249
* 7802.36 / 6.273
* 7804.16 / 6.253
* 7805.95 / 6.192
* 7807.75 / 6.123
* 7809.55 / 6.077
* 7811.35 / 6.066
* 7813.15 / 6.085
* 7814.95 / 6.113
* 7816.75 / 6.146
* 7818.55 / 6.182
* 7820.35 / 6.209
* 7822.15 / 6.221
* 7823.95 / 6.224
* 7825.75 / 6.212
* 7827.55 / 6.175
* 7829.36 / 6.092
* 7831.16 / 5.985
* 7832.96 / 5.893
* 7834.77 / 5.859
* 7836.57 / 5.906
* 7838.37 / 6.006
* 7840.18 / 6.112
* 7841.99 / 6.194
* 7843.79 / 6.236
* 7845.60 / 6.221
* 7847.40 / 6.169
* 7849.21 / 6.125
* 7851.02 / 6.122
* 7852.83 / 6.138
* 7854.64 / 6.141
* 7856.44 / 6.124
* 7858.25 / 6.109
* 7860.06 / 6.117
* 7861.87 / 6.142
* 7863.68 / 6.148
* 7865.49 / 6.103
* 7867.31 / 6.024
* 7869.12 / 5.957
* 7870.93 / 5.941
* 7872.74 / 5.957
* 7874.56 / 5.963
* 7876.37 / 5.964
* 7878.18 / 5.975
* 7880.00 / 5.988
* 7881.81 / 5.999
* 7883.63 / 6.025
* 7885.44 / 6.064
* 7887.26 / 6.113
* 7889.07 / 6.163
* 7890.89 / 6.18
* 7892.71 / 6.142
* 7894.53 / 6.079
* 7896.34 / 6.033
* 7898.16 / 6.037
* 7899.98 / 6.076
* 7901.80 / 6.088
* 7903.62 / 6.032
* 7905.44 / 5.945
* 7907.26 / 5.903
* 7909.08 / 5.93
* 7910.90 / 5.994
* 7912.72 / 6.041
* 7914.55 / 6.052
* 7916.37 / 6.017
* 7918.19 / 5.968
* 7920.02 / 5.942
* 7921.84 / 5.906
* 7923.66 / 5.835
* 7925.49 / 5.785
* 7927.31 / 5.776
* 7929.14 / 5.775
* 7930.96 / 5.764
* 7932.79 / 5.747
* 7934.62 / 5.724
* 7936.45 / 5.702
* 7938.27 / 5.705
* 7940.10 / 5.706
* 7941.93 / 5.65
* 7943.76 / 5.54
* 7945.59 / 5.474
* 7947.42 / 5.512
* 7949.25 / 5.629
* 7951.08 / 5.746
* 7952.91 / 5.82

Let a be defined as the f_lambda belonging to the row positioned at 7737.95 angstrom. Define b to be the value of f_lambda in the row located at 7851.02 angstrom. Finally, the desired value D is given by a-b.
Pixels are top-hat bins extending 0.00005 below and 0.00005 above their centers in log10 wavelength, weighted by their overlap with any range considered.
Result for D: 0.1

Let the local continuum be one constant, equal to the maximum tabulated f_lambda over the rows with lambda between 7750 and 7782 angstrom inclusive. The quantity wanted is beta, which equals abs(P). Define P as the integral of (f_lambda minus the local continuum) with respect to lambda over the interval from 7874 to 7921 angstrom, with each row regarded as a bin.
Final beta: 14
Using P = -13.8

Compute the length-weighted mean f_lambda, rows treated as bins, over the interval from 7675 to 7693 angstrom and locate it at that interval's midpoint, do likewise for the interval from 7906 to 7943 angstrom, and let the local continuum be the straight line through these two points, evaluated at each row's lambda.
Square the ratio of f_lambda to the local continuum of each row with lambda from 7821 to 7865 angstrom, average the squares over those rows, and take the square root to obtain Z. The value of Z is 1.02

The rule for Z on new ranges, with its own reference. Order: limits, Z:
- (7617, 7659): 0.98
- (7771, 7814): 1.02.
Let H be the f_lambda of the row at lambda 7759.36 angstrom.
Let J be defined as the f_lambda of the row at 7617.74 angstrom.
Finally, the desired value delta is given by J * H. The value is 36.8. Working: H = 6.163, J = 5.974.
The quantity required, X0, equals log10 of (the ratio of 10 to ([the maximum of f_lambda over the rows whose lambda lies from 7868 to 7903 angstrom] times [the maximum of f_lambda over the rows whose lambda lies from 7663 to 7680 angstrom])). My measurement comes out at -0.596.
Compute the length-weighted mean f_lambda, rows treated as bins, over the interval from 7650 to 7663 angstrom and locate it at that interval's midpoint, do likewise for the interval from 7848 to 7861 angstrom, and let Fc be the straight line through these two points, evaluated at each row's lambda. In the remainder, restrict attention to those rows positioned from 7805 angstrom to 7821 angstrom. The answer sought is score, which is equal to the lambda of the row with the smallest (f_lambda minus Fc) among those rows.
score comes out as 7811.35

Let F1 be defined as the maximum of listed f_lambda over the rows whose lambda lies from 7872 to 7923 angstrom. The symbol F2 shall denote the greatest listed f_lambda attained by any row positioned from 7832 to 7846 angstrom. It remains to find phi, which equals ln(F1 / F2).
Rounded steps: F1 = 6.18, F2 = 6.236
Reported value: -0.009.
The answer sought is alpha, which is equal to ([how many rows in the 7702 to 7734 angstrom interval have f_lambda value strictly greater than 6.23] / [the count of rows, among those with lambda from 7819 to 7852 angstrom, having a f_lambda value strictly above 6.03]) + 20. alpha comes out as 20.8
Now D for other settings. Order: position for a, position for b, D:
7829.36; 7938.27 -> 0.4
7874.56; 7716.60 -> -0.1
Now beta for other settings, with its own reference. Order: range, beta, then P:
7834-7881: 12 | -12.0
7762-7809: 5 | -5.0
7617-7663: 5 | -4.7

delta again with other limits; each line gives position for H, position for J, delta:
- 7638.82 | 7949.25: 36.0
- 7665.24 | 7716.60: 35.3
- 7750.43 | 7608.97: 38.0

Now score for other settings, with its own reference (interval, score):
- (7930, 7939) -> 7936.45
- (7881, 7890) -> 7881.81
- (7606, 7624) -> 7615.98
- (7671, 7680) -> 7679.38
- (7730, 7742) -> 7741.52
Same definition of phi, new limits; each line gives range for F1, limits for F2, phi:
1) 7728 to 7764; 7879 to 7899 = 0.014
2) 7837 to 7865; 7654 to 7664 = 0.027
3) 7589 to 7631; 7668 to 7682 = 0.012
